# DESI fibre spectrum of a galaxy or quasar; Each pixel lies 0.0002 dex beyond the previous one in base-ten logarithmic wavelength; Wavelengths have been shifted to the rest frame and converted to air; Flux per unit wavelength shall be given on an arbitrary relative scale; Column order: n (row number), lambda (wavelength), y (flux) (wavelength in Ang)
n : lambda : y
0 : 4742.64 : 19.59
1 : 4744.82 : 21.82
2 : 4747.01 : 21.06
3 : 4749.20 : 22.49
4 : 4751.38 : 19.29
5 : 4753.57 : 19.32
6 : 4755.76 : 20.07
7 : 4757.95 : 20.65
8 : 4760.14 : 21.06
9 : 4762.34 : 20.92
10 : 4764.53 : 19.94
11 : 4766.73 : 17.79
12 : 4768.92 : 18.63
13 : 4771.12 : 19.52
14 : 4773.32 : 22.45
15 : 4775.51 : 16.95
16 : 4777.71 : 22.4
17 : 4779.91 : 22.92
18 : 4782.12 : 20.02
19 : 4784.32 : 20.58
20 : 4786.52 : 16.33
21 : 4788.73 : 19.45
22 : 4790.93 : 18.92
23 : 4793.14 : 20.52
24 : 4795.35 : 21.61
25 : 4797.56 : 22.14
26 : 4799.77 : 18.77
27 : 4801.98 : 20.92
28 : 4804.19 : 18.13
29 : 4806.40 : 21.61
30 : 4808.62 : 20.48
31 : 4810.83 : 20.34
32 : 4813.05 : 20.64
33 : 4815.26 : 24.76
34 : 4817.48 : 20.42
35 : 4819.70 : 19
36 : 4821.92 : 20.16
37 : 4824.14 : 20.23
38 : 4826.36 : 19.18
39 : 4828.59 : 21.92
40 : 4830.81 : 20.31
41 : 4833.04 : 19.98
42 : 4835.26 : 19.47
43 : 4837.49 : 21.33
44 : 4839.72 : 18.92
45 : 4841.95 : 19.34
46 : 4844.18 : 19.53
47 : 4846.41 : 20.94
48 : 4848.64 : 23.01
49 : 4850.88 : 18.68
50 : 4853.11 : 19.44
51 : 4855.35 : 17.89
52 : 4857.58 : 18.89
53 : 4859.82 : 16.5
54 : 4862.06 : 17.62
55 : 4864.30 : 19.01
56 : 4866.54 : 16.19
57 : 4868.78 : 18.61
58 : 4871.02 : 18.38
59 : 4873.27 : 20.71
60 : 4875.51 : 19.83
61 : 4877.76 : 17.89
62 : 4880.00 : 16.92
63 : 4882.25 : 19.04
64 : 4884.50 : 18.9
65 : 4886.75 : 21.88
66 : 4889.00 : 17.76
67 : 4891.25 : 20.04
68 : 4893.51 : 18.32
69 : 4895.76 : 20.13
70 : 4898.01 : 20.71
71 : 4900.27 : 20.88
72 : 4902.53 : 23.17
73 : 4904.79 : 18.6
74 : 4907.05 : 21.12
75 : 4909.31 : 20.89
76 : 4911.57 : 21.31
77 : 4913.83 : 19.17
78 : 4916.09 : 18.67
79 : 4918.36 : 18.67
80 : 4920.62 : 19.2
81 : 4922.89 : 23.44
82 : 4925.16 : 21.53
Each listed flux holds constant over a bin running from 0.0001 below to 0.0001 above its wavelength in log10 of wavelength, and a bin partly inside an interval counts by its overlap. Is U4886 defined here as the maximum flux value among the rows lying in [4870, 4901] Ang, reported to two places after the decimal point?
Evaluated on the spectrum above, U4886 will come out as 21.88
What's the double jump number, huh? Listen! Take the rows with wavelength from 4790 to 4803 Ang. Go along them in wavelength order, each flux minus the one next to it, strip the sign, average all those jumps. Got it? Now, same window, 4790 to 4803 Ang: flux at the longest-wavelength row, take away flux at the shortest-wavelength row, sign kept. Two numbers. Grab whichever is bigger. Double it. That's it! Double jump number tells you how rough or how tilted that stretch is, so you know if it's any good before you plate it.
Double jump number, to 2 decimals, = 4.00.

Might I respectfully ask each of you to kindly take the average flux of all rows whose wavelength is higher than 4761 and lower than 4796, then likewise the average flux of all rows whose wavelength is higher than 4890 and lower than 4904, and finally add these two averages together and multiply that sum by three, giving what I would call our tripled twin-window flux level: 121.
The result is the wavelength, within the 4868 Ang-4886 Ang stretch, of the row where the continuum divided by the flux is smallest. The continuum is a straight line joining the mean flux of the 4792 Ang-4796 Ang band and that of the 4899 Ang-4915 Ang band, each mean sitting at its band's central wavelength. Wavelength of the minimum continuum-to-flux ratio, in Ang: 4873.27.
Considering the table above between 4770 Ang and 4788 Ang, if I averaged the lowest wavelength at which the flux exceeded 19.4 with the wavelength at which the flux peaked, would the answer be 4775.5 Ang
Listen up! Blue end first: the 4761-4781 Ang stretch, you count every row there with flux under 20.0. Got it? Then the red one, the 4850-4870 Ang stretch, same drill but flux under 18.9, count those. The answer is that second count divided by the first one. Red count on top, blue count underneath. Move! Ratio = 1.4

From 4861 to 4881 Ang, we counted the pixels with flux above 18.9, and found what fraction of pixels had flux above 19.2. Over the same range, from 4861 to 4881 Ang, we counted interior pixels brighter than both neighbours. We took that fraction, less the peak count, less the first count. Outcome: -5.8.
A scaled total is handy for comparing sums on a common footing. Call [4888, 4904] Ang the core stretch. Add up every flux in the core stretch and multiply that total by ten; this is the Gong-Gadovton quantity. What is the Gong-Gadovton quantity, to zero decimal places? 1410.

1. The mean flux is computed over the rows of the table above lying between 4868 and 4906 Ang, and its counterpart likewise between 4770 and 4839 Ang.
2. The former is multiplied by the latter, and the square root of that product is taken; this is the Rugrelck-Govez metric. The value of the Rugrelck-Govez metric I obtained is 19.9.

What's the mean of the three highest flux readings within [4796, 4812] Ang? 21.6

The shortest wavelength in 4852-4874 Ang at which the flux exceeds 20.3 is 4873.27 Ang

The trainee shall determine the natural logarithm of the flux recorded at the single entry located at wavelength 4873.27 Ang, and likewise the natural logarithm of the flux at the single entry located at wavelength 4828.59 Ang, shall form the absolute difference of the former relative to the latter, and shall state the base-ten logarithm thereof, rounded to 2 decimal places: -1.25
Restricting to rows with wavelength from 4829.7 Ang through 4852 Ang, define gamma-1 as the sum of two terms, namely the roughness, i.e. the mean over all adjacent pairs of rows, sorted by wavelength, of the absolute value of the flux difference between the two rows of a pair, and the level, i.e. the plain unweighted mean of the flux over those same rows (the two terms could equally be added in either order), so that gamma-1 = 21.7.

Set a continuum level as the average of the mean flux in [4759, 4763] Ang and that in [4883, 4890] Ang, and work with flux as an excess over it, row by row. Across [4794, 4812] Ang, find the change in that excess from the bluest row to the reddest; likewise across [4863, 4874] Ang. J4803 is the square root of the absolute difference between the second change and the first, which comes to 1.72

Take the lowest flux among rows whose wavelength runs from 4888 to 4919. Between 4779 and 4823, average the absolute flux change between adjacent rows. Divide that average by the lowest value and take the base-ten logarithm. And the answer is -0.94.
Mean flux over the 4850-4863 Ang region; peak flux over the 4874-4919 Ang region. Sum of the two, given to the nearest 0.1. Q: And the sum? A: 41.3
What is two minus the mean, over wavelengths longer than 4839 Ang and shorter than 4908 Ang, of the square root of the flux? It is -2.39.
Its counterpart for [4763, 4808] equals -2.47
